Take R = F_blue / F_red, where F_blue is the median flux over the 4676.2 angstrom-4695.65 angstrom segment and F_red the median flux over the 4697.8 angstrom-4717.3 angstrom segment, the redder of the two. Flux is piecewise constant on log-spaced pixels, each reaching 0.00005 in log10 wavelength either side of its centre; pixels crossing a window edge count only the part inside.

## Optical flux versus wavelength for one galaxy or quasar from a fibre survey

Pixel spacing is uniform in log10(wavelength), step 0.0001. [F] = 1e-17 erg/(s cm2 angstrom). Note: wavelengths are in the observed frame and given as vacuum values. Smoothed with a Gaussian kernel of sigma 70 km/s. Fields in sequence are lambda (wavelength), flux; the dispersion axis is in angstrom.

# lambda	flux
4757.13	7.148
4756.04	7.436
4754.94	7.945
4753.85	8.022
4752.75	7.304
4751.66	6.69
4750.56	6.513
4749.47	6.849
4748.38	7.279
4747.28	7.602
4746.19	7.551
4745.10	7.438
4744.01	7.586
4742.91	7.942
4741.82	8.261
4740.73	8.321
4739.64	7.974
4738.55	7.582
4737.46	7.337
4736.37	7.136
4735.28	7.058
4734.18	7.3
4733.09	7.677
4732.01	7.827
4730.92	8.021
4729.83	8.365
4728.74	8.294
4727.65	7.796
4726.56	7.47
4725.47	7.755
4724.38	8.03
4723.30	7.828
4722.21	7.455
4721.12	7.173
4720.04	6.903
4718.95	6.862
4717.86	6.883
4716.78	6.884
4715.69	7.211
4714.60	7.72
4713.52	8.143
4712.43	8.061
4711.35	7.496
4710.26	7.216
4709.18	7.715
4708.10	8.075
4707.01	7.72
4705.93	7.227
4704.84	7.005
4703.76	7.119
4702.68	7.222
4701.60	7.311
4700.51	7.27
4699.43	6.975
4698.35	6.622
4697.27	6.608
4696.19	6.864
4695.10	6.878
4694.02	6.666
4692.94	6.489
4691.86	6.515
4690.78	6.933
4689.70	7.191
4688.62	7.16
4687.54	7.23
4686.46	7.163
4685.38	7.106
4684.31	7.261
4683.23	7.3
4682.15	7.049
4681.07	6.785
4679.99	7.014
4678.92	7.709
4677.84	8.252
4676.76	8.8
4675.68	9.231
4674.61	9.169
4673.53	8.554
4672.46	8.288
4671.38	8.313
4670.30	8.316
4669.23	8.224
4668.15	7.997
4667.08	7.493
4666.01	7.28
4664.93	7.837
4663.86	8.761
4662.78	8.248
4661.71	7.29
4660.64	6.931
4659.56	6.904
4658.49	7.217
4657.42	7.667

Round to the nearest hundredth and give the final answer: 0.98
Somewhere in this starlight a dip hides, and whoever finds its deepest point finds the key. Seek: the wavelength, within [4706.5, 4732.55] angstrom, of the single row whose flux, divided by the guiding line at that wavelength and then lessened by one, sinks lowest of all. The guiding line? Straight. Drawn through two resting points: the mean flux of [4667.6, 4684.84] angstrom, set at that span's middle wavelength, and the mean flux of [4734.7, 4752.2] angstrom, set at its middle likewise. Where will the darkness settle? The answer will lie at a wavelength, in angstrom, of 4718.95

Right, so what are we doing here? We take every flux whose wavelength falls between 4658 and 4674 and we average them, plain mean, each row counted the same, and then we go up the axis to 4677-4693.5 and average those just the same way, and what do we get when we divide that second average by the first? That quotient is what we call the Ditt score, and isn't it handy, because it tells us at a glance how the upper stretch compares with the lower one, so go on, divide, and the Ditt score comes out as 0.91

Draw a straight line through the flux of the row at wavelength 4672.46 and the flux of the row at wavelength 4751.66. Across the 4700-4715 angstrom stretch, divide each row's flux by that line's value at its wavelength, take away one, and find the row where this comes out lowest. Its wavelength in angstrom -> 4704.84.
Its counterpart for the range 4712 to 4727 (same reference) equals 4716.78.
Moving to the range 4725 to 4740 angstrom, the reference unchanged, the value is 4735.28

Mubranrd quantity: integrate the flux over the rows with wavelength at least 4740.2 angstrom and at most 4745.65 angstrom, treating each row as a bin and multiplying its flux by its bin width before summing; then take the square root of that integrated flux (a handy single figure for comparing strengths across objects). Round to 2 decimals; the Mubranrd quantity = 6.57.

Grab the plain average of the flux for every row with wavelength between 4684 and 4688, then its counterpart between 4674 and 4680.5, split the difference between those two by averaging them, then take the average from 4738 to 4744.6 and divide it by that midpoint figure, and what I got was 1.02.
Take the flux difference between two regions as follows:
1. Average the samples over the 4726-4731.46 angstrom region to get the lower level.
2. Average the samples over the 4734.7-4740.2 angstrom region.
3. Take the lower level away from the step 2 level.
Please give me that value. -0.6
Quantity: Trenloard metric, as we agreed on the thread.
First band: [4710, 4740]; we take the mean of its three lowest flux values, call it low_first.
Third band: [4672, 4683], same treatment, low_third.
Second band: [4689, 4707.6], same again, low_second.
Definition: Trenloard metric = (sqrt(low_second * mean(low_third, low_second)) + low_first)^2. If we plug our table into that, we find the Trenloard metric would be 182.7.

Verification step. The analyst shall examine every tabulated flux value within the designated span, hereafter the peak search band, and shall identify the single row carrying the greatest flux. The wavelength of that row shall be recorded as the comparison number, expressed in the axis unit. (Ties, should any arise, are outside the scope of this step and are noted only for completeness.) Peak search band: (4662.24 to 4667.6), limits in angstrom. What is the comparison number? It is 4663.86 angstrom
